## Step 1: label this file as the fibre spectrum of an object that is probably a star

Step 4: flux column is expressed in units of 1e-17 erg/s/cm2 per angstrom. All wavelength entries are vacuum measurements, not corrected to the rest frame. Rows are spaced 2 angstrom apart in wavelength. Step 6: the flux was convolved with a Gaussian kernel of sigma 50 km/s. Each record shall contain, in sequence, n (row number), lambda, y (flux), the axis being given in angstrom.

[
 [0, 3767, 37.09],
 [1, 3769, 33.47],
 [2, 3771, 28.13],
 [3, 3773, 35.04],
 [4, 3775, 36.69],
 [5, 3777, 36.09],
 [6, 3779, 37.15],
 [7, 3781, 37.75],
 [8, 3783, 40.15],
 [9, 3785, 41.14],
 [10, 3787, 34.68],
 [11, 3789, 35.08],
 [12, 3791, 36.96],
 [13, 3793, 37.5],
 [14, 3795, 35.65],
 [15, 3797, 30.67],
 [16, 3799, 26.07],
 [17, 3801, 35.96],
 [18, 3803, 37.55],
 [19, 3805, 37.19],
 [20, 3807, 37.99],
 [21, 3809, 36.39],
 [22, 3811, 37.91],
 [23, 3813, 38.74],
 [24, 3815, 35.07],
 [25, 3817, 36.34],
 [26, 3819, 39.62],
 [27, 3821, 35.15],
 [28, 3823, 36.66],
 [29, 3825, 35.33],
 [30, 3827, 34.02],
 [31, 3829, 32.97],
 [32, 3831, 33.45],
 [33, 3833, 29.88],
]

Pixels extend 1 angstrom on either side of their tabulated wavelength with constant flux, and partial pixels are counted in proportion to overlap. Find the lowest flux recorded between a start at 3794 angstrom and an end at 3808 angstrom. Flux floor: 26.07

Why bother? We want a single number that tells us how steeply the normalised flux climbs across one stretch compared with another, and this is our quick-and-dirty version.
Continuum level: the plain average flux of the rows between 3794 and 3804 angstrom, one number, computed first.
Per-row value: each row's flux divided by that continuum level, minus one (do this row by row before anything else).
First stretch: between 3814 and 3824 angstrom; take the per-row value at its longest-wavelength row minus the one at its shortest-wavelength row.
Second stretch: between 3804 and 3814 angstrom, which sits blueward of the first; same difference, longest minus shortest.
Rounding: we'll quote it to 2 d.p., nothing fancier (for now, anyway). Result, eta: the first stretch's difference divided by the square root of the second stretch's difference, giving 0.22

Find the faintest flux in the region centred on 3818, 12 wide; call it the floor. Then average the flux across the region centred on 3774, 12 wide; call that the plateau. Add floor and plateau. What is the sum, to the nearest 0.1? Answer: 69.5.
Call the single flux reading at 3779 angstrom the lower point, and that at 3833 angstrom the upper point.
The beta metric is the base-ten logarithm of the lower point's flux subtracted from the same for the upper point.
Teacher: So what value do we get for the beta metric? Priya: -0.095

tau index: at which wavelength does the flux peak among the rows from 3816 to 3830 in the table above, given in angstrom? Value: 3819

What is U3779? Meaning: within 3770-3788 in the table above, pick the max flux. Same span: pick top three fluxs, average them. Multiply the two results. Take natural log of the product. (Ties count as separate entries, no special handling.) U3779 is 7.40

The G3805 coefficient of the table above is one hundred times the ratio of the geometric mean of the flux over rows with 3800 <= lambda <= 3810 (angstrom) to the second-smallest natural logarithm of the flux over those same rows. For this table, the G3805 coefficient 1030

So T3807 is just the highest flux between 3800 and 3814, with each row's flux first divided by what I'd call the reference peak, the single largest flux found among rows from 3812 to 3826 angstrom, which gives 0.98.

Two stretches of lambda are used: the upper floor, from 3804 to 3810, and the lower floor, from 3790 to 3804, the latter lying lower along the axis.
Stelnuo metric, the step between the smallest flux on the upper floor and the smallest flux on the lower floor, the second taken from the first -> 10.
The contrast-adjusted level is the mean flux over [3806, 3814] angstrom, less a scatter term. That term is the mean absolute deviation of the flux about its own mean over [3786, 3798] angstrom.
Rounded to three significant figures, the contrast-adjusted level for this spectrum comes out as 36.1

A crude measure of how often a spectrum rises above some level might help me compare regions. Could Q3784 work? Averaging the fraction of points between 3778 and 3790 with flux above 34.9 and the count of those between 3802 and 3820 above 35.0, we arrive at 4.9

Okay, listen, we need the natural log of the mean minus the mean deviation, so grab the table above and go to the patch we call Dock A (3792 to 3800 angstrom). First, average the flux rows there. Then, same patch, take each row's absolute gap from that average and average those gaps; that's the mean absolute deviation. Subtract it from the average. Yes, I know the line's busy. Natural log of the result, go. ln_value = 3.35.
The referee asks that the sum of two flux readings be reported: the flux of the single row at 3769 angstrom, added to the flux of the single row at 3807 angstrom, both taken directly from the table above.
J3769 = 71.5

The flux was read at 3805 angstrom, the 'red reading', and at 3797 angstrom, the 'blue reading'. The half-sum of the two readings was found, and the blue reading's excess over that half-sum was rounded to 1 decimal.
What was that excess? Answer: -3.3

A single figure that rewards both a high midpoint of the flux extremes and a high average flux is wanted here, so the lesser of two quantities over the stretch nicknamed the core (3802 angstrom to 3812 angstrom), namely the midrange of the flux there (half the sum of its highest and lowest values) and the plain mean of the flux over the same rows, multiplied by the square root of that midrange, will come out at 227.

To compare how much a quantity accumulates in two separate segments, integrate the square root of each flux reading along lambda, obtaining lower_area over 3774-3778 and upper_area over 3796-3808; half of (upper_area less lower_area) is 23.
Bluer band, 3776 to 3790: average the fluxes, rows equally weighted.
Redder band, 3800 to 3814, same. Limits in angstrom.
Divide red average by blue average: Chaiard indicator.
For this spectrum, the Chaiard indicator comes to 1.00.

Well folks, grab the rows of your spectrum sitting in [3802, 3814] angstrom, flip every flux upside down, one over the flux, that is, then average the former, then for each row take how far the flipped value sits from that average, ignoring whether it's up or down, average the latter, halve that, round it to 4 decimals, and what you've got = 0.0002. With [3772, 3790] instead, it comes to 0.0006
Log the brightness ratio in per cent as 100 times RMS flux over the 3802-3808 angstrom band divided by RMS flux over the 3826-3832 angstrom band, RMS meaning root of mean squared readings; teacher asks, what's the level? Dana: 112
